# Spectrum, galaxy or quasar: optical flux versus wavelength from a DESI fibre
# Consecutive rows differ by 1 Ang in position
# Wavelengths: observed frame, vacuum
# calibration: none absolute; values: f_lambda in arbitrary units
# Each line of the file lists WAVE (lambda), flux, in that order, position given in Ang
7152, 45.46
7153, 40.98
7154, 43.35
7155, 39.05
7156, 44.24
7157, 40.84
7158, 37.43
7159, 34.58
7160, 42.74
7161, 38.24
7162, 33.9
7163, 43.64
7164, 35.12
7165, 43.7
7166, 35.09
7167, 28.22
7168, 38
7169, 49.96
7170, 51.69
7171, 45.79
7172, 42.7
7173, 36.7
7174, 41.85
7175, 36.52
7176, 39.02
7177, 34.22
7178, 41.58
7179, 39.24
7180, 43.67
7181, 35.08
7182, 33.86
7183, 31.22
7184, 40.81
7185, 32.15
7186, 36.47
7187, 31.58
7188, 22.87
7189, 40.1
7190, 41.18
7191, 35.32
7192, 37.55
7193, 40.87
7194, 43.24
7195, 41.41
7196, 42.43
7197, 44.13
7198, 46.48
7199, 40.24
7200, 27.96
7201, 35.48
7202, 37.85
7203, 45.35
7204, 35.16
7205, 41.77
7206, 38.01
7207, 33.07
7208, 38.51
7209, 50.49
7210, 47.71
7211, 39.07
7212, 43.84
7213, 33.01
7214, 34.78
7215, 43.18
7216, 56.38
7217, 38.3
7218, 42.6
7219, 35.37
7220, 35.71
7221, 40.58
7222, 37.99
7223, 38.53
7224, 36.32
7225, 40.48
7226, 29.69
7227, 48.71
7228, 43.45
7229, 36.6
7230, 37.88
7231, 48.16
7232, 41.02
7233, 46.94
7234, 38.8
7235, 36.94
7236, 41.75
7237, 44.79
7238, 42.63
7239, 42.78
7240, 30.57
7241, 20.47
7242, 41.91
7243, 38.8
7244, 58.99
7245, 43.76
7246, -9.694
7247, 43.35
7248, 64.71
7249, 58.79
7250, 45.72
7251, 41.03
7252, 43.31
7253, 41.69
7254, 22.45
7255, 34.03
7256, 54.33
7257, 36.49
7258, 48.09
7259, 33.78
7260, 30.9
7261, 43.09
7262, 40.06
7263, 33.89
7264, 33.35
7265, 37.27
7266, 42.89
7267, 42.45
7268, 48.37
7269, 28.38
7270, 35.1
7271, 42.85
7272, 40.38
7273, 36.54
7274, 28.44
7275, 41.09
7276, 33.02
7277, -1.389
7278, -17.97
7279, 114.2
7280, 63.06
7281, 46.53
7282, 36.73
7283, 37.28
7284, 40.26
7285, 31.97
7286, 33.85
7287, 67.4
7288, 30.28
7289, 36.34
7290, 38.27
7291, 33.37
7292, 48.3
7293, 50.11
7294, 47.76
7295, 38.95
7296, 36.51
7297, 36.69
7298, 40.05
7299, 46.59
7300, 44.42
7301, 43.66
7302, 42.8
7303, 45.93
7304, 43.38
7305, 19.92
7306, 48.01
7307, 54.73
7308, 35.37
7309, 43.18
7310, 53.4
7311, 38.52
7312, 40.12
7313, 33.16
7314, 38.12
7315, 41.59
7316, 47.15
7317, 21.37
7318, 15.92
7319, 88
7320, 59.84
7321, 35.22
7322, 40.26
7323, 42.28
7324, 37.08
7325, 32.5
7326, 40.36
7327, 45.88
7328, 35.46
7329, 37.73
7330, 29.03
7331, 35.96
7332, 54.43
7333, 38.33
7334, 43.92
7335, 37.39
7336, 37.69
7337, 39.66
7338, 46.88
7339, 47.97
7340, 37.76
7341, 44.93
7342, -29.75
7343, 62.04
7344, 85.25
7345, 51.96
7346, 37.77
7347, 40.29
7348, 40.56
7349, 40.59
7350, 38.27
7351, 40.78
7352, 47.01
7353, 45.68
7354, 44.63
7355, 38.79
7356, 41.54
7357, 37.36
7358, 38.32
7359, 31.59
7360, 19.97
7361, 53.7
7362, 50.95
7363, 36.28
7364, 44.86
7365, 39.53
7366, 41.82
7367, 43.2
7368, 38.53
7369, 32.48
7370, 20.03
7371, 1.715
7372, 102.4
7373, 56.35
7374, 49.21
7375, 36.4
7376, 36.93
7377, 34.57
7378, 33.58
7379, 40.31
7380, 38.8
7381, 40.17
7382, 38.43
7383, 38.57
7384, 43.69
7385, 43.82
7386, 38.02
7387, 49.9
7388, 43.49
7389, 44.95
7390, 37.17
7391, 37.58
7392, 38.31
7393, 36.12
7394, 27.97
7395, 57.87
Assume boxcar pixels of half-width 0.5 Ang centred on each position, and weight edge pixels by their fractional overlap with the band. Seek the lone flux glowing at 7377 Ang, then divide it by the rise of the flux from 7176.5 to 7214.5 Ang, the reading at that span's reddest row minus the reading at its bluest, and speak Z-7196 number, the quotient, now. 62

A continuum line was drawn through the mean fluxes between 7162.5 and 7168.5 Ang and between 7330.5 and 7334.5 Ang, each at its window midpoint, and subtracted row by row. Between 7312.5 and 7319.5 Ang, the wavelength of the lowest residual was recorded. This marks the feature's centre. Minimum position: 7318 Ang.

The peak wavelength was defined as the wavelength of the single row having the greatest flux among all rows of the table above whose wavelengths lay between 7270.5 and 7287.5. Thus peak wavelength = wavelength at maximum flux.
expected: 7279 Ang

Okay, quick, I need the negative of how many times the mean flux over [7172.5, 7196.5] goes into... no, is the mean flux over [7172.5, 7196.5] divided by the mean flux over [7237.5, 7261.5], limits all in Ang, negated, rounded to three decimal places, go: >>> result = -0.944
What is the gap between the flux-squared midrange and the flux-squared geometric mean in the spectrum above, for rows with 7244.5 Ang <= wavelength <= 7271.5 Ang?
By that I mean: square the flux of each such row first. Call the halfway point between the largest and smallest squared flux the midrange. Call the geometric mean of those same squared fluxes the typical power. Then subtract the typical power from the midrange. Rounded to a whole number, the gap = 687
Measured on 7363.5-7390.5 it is 3913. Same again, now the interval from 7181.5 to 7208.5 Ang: -40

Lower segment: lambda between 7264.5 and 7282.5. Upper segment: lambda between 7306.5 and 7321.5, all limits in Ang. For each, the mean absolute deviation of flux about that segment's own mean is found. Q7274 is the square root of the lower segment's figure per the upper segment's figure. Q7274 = 1.12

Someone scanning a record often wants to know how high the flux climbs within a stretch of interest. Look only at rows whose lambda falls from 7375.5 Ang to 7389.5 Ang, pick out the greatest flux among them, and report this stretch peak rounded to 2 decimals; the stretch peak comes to 49.90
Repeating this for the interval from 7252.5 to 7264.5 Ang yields 54.33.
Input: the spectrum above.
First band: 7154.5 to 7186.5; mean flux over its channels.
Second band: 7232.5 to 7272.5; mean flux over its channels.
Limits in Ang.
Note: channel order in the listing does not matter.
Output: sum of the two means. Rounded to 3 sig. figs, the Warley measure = 78.6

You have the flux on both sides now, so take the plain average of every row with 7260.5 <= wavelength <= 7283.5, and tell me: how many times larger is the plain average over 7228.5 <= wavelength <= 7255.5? 1.04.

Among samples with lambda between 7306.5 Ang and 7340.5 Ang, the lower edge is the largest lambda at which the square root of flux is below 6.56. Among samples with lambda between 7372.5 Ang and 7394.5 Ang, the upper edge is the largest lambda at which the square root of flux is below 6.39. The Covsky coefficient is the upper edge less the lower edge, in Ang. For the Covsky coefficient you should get 54 Ang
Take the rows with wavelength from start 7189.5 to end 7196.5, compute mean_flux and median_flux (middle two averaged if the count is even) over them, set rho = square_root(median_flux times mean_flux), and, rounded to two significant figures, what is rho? 41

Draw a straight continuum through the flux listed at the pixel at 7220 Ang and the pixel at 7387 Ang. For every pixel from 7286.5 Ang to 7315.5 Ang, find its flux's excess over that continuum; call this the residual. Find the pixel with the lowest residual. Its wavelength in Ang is 7305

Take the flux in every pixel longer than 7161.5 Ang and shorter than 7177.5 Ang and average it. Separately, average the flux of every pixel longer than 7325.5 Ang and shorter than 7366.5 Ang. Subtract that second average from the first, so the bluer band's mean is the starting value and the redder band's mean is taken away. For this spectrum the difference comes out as -1.1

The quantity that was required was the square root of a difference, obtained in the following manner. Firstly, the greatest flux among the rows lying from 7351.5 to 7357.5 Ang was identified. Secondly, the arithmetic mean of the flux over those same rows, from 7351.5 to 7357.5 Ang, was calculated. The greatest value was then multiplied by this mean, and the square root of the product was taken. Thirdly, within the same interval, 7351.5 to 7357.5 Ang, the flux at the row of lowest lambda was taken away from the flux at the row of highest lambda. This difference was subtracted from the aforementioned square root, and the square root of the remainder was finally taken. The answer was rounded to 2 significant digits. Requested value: 7.4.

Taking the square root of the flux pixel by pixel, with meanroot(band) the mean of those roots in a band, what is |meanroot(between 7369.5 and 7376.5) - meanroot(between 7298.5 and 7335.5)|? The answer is 0.29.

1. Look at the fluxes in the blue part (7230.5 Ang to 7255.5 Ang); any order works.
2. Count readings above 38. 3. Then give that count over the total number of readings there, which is 0.76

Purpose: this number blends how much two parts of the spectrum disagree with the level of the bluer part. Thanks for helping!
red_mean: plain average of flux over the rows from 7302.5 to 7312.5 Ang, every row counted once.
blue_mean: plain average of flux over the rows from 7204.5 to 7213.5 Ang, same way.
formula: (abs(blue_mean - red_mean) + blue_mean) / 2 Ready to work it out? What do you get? 21.1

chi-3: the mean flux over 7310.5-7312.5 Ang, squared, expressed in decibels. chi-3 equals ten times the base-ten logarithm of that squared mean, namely 31.9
